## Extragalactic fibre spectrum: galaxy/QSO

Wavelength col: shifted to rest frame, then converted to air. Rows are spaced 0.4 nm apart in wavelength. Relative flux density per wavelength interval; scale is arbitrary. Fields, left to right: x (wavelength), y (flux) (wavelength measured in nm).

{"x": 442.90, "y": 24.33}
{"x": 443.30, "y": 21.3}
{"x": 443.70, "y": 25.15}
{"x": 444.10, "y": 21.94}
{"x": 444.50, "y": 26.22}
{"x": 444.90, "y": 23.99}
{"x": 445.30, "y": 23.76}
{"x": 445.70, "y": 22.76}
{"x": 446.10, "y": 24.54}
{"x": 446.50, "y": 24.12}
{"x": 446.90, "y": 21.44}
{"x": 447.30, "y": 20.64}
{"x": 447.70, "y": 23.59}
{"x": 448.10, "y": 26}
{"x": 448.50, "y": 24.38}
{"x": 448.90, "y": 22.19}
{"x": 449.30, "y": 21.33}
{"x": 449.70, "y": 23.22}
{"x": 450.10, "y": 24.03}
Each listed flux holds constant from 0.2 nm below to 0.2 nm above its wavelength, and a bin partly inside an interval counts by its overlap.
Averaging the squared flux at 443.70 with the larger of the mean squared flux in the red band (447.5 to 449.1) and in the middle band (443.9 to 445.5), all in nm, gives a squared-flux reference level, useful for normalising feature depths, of 606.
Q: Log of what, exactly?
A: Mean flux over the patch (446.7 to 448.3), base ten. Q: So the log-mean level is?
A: 1.36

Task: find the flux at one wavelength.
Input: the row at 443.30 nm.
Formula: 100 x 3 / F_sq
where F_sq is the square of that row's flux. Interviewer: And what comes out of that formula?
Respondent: 0.661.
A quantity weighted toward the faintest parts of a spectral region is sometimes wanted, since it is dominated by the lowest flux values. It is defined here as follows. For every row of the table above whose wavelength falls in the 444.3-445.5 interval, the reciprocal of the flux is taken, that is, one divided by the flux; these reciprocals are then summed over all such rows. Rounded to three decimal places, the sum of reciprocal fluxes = 0.122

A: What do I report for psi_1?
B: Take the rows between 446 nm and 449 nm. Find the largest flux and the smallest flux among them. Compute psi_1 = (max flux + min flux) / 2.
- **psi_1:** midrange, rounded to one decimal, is 23.3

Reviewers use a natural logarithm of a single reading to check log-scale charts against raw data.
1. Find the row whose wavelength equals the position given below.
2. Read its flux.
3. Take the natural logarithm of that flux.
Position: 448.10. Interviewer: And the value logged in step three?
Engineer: 3.26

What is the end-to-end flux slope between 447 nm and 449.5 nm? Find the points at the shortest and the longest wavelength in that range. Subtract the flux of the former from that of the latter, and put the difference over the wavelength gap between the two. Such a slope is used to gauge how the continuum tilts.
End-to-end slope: 0.3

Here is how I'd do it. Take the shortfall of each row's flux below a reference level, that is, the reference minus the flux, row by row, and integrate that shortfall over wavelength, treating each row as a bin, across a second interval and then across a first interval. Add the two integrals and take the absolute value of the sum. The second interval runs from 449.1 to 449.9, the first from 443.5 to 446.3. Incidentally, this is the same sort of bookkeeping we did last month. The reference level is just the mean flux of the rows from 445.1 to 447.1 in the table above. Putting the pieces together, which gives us 1.2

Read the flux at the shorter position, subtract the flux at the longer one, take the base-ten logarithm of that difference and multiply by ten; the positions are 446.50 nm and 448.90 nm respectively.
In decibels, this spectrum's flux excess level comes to 2.9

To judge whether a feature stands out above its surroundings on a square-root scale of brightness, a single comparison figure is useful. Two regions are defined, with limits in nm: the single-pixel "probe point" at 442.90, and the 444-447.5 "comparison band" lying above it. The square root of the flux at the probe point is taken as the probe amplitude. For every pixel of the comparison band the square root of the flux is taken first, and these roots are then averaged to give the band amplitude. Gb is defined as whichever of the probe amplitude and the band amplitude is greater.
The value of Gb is 4.93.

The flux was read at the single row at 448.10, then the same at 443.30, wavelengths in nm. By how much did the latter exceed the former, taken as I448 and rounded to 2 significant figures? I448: -4.7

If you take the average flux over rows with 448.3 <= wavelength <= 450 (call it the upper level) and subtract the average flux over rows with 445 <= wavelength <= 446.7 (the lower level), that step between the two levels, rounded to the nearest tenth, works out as -1.0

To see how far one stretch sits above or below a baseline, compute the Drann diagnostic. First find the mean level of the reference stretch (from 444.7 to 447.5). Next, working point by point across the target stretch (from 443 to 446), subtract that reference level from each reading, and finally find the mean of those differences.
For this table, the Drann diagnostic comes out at 0.6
